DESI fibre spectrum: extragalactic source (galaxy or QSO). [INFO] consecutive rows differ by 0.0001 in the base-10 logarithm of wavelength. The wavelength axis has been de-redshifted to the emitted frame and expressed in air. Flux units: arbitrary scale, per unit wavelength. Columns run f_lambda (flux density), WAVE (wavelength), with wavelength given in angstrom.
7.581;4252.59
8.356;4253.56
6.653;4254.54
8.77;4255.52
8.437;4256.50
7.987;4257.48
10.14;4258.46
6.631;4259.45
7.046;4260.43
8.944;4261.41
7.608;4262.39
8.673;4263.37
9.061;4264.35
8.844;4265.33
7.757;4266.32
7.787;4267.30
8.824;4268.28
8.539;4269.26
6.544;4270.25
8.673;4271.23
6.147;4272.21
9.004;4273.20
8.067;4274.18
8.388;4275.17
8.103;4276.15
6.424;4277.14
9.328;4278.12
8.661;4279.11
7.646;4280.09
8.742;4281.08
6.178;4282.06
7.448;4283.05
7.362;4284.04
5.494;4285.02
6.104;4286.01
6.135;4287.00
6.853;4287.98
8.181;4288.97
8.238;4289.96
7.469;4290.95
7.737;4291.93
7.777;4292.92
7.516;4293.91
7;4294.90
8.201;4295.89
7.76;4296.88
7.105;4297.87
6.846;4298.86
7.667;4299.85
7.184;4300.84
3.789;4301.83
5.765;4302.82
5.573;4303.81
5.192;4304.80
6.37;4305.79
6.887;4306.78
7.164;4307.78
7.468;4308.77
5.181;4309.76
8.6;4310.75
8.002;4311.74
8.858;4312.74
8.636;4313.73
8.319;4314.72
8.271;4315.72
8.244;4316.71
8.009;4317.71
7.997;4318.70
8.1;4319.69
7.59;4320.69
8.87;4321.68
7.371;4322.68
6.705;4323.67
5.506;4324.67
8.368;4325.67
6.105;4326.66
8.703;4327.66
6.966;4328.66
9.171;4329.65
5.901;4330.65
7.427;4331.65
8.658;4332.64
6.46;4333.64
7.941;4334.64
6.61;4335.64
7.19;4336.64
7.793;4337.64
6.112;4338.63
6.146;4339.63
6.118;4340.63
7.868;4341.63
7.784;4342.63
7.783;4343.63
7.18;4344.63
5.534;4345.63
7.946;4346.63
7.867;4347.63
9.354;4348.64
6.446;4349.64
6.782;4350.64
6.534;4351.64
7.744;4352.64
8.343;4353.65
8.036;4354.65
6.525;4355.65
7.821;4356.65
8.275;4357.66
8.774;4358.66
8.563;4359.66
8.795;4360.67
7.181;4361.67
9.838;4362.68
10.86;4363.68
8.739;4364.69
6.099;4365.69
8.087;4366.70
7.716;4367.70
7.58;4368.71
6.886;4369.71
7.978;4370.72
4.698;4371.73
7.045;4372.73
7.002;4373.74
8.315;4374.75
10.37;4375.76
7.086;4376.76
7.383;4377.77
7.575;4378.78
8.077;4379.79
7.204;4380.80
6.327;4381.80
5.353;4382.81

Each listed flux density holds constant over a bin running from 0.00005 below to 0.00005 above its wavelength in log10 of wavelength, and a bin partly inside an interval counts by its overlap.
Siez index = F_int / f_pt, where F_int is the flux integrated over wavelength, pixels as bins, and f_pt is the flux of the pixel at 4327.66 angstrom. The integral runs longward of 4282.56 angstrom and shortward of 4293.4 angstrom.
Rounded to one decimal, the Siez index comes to 8.9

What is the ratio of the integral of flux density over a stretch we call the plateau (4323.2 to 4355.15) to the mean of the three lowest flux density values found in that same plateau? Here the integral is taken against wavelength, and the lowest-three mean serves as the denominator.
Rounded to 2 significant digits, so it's 41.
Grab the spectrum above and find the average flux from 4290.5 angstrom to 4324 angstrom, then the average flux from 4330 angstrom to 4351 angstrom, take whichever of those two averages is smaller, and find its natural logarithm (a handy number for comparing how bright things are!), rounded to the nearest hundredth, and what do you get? 1.97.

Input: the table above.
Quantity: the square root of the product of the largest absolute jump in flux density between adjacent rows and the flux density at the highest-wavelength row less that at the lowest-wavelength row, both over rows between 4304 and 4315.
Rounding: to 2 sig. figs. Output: 3.3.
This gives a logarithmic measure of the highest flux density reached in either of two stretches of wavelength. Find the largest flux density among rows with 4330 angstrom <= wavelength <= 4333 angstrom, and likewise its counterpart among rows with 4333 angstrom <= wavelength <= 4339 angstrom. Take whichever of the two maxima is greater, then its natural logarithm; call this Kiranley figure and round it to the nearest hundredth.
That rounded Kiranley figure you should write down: 2.16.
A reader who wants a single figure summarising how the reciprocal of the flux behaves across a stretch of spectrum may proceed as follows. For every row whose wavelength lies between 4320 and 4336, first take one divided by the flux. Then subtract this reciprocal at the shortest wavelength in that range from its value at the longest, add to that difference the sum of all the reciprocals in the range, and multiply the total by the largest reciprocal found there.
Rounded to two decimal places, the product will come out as 0.41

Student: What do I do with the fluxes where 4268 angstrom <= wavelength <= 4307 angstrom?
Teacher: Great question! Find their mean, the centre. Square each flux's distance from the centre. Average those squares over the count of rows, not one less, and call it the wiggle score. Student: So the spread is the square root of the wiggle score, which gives 1.2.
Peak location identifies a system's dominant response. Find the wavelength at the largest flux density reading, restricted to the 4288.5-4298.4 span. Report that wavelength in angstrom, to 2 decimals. 4289.96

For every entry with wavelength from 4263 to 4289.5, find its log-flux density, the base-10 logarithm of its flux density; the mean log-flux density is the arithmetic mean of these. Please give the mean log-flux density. 0.884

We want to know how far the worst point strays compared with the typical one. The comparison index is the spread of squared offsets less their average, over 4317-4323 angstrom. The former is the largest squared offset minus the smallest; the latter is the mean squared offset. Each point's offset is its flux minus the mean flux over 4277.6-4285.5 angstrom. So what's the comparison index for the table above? 1.2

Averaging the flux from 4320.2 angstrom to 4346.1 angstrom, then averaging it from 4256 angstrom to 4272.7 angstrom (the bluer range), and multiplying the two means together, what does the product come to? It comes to 59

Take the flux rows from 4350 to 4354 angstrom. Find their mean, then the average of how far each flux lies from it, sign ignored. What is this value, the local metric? 0.69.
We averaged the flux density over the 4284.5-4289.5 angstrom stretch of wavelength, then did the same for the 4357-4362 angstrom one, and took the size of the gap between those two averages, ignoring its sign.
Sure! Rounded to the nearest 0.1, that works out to 1.8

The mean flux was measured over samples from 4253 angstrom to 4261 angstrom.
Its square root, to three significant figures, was 2.83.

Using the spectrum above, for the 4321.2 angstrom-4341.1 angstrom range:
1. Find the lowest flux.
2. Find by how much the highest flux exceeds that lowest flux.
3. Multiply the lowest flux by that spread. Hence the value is 20.2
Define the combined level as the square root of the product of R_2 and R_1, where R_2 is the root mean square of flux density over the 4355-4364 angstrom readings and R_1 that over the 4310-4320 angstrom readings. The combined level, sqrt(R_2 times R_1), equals 8.5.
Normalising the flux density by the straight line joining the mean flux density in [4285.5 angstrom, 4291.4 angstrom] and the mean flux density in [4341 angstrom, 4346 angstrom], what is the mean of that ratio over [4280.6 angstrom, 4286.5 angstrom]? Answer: 0.96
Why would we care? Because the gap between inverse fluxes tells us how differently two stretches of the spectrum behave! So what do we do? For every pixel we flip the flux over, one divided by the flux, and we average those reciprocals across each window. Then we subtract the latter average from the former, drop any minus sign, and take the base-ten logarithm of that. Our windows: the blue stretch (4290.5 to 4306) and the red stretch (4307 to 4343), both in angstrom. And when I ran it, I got -1.8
